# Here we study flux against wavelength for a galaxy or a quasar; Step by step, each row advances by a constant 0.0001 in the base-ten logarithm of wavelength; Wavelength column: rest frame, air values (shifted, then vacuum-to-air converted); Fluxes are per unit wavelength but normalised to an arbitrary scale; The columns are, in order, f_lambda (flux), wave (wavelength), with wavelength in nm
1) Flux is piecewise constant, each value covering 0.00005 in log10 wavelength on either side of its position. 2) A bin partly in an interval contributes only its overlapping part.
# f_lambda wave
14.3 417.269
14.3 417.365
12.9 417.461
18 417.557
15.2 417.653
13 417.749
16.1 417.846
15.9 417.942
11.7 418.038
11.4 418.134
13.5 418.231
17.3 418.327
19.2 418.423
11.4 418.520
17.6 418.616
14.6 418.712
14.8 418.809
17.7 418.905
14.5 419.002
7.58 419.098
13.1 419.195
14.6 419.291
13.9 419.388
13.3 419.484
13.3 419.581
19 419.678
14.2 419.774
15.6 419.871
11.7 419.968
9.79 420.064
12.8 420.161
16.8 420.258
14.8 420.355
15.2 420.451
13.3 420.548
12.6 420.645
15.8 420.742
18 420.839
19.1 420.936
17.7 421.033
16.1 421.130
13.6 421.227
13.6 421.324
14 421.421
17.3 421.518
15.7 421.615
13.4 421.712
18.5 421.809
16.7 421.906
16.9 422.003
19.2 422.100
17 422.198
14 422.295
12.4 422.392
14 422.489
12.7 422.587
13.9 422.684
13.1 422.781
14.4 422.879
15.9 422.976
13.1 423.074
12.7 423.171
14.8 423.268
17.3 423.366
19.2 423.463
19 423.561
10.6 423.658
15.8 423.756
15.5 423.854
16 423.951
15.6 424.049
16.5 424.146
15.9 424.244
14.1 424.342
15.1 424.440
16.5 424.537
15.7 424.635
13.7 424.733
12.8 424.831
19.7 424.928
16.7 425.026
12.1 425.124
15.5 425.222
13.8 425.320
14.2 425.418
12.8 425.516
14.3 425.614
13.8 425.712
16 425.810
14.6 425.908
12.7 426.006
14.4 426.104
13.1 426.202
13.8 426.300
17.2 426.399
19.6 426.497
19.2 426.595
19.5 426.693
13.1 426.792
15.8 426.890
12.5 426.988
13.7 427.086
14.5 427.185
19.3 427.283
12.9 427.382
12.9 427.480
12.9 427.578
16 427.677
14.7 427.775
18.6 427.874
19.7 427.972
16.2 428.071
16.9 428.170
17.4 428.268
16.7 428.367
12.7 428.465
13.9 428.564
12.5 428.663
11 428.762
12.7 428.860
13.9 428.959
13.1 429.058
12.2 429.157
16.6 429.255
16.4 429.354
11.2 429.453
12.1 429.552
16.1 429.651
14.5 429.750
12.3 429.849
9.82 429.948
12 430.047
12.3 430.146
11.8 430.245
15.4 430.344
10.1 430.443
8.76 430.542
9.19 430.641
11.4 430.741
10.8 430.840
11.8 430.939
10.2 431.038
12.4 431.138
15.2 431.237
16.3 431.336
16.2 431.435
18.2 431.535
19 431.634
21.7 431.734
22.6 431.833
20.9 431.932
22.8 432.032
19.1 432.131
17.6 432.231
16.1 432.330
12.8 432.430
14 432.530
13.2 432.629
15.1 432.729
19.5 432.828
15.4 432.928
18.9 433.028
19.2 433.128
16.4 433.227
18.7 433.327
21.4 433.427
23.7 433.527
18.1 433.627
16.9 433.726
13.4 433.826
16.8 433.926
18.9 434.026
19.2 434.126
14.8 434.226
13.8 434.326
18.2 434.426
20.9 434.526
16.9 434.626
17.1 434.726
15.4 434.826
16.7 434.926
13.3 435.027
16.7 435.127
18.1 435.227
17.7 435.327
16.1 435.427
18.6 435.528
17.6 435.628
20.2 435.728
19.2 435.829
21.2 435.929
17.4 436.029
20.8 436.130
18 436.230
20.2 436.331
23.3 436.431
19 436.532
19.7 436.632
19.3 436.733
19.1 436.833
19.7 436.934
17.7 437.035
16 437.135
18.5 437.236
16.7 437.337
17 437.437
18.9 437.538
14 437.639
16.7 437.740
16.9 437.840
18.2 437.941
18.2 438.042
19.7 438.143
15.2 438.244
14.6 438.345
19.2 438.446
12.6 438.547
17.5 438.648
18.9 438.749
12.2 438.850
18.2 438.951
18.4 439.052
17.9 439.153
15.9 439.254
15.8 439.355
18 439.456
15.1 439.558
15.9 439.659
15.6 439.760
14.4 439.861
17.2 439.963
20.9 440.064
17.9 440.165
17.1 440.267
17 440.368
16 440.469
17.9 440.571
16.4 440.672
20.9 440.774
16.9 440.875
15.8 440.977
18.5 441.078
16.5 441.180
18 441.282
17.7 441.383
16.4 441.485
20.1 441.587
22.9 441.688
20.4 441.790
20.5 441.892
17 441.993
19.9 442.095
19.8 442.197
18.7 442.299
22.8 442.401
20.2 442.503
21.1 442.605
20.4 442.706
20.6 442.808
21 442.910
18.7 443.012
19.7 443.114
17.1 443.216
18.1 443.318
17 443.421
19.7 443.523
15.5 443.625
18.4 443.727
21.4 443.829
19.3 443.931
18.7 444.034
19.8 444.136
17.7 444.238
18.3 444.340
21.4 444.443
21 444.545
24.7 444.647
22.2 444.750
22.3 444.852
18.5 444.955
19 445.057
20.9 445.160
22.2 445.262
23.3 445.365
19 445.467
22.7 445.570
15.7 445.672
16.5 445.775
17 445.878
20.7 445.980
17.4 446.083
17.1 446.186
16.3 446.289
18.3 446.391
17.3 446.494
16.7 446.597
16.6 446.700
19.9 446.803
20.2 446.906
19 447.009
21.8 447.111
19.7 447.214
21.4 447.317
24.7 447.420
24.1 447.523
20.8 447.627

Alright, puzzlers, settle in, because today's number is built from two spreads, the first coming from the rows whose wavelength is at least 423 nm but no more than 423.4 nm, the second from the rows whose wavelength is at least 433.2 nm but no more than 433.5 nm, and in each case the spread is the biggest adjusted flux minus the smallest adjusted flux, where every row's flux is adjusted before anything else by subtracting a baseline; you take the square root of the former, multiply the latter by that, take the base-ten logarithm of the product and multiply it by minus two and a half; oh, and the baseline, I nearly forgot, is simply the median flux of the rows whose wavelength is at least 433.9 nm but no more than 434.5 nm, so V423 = -2.58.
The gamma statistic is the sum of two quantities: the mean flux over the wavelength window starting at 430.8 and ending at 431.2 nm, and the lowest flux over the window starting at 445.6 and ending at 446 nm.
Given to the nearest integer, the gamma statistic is 27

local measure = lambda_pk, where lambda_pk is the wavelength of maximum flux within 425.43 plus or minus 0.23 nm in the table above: 425.222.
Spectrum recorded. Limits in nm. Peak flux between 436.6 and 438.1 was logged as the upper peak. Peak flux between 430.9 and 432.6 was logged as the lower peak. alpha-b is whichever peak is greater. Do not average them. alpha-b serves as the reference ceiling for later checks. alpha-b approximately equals 22.8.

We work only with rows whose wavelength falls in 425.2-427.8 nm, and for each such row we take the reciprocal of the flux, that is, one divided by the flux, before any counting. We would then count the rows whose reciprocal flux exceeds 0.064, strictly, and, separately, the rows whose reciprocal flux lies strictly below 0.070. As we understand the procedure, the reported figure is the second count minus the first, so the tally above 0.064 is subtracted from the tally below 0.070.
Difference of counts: -5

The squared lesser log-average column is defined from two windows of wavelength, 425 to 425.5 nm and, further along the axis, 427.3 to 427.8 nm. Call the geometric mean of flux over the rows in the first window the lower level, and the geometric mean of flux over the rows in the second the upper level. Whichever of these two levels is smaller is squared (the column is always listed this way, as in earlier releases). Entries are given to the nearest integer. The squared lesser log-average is 191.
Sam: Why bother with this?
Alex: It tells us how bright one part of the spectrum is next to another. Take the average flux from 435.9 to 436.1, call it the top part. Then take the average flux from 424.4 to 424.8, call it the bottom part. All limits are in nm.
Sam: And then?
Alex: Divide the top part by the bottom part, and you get 1.27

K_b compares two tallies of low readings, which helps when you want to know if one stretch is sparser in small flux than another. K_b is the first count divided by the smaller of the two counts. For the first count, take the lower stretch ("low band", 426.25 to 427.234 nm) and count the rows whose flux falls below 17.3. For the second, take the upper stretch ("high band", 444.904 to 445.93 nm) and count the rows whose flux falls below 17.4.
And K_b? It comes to 2.33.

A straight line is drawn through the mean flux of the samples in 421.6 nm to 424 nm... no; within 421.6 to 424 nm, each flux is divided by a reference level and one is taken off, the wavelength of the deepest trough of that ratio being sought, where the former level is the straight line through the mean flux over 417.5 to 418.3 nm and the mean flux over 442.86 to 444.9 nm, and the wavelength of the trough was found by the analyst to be 423.658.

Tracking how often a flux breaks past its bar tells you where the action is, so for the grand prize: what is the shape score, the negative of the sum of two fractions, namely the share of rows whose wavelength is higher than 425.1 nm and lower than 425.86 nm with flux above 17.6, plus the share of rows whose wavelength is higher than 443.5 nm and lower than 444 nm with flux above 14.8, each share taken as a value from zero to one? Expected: -1.00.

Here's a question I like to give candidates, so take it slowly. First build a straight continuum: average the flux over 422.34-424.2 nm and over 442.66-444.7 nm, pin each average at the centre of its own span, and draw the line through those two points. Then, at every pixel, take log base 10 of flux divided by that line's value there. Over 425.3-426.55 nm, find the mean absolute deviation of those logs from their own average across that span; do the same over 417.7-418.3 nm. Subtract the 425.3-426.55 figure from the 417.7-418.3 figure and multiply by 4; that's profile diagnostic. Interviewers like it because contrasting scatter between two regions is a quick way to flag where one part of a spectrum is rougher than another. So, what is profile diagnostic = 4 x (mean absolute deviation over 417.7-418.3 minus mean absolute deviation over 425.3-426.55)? 0.05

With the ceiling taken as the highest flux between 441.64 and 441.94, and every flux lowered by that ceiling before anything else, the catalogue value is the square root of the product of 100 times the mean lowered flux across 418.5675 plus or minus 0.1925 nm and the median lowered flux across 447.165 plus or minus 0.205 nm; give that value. 41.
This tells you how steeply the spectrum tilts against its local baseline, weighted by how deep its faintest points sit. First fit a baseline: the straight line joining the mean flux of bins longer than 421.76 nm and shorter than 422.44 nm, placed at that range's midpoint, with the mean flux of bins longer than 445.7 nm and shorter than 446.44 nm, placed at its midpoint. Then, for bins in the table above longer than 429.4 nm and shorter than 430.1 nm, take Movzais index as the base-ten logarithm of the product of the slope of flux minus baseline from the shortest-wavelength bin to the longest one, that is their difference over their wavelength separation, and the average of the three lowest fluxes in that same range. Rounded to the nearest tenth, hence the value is 1.2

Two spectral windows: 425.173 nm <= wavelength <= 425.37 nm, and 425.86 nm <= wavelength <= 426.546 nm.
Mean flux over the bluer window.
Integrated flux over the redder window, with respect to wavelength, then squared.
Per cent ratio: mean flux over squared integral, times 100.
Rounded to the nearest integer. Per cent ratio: 14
